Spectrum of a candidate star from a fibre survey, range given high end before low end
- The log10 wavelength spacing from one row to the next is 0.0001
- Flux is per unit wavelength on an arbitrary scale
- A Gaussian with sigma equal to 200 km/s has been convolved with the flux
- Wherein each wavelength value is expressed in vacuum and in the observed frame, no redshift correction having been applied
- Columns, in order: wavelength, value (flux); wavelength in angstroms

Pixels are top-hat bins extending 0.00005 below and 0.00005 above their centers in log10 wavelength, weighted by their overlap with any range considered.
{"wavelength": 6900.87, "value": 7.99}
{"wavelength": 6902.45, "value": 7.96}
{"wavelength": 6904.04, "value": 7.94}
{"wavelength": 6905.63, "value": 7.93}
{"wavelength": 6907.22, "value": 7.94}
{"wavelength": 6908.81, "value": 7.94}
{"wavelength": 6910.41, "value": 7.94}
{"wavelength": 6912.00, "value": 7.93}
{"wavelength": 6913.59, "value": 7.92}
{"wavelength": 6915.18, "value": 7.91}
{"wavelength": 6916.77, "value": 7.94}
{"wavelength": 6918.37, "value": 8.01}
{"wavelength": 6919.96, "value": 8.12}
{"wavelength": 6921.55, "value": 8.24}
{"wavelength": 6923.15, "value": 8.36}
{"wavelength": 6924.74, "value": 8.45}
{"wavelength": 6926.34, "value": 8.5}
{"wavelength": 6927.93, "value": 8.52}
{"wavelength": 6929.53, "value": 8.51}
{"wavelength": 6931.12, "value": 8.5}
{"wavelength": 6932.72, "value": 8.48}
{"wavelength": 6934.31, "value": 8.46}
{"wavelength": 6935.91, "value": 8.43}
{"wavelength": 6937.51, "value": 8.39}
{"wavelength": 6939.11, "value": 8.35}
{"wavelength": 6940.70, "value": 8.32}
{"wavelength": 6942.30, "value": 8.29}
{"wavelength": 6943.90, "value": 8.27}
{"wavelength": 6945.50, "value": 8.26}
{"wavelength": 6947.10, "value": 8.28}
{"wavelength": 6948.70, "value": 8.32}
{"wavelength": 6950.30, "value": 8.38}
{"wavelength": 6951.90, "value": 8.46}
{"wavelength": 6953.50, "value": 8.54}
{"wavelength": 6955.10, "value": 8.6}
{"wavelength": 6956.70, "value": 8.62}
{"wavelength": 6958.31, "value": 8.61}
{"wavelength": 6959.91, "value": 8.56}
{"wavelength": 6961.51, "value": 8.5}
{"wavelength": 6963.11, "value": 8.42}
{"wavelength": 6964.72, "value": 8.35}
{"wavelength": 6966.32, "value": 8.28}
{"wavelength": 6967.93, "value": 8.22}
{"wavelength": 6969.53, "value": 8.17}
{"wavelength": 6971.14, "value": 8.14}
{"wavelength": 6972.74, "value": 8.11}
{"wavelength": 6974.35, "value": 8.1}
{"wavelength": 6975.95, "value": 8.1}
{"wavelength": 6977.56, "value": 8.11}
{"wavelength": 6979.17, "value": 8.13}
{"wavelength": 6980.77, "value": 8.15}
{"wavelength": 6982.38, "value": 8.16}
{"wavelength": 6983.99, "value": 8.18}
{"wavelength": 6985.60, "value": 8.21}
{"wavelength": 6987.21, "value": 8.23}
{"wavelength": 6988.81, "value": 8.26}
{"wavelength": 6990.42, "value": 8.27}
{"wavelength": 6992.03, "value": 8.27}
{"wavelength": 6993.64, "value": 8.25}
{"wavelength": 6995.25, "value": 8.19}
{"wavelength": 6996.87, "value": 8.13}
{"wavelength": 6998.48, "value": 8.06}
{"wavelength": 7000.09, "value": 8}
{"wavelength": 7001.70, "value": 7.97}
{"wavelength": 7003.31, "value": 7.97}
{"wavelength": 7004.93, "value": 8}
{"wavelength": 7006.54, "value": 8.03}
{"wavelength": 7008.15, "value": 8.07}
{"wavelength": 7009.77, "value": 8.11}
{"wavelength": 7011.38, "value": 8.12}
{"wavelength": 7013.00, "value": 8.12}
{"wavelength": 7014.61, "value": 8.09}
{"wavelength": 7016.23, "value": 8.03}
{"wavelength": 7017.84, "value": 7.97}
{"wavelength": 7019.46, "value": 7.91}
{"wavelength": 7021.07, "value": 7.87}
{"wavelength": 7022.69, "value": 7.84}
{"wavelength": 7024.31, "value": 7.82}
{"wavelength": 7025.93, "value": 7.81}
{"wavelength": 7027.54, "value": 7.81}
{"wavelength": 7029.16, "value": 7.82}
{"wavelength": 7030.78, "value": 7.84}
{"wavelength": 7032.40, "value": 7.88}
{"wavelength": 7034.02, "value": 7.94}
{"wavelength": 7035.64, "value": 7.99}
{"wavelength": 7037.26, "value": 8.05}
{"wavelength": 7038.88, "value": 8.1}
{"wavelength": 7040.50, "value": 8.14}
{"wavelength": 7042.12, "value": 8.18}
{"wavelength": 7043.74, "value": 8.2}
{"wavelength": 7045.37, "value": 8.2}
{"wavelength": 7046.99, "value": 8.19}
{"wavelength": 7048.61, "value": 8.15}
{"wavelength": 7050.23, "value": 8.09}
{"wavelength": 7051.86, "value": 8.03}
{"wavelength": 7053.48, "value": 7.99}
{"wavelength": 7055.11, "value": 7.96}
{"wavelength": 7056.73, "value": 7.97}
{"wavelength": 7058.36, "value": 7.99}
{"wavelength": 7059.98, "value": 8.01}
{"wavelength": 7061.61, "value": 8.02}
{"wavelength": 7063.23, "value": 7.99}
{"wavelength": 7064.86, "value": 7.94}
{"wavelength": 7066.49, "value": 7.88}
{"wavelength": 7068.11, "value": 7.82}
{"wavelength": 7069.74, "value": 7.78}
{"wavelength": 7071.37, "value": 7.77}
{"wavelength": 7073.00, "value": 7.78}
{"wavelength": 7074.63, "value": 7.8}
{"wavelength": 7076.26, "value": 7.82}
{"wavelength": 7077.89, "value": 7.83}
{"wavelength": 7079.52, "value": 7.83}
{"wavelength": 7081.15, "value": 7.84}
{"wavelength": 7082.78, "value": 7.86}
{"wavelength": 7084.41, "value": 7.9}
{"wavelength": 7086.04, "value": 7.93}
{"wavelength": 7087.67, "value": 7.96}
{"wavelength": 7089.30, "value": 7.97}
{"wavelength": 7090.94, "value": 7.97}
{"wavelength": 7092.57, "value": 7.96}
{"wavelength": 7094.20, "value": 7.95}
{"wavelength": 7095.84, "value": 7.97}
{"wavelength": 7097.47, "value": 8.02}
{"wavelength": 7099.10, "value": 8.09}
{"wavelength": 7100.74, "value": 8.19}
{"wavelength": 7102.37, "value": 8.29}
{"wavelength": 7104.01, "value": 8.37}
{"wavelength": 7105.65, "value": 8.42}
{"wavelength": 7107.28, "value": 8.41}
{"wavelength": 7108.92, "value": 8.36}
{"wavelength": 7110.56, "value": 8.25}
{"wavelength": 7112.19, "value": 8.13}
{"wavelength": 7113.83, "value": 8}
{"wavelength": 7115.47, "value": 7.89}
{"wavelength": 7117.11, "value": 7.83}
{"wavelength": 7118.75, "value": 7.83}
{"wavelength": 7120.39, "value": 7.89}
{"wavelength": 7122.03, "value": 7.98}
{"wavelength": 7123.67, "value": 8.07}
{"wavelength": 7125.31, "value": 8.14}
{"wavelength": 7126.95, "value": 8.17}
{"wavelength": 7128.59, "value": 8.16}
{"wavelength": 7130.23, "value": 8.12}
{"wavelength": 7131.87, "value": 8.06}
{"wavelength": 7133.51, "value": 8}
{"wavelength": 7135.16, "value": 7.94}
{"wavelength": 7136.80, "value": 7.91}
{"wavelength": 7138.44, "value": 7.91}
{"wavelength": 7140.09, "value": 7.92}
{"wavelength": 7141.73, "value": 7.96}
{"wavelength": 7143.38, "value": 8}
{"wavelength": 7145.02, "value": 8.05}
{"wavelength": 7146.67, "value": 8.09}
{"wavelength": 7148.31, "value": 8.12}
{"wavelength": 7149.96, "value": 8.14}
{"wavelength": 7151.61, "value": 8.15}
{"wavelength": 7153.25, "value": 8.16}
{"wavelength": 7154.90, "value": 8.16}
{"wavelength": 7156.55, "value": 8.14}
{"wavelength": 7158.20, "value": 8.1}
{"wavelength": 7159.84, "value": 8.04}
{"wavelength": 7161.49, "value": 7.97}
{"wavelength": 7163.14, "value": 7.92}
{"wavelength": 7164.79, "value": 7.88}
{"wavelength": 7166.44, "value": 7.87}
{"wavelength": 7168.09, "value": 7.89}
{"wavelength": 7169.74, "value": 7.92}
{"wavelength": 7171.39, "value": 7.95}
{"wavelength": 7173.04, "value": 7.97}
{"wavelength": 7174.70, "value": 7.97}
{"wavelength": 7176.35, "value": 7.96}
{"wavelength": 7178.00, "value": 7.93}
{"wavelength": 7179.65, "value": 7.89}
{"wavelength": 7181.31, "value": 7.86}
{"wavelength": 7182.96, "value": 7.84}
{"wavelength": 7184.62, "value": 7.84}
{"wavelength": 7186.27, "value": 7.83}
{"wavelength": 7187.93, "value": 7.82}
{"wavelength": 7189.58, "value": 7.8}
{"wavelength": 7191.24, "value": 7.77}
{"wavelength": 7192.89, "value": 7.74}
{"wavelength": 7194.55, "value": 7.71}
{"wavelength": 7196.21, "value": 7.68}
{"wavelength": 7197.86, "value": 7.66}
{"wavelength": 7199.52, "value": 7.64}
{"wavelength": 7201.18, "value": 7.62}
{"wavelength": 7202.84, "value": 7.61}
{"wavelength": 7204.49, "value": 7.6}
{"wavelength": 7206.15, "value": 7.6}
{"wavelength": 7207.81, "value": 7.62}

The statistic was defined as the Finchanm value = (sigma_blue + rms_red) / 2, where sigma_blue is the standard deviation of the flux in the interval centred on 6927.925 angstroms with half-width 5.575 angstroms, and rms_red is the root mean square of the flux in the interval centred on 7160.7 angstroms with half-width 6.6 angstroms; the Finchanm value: 4.03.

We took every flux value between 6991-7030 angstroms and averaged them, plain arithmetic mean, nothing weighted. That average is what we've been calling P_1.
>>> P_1 8.01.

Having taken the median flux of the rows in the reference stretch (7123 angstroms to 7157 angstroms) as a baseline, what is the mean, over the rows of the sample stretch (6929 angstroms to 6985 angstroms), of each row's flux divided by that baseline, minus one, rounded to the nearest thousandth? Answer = 0.030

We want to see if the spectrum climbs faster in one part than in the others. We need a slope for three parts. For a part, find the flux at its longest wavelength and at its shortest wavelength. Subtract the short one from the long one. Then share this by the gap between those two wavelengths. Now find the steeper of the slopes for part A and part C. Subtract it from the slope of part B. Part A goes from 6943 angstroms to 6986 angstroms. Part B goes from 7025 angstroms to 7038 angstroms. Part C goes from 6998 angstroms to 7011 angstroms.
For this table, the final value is 0.017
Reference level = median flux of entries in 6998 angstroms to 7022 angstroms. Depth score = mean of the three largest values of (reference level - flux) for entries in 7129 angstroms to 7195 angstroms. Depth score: 0.29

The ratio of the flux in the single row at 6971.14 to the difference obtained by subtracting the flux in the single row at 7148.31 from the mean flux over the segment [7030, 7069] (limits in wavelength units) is -84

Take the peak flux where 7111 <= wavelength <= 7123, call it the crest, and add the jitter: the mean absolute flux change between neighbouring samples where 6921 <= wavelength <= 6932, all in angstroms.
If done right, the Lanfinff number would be 8.18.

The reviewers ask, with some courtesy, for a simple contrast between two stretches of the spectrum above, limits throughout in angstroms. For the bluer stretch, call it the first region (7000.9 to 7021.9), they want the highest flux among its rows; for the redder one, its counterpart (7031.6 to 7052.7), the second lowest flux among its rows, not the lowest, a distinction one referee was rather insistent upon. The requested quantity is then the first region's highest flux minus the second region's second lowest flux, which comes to 0.18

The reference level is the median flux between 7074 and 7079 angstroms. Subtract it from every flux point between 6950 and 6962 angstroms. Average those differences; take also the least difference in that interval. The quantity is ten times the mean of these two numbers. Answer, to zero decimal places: 6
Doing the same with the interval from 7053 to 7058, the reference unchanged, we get 1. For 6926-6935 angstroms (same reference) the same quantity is 7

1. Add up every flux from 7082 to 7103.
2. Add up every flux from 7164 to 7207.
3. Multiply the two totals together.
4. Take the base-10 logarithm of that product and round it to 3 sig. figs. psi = 4.32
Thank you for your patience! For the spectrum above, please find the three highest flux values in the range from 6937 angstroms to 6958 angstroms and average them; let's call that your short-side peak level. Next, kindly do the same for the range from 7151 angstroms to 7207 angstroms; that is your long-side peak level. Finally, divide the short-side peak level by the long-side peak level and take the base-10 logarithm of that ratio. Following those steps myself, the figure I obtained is 0.022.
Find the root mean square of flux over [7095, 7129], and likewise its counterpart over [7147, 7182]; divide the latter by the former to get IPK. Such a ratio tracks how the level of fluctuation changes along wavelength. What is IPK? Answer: 0.985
